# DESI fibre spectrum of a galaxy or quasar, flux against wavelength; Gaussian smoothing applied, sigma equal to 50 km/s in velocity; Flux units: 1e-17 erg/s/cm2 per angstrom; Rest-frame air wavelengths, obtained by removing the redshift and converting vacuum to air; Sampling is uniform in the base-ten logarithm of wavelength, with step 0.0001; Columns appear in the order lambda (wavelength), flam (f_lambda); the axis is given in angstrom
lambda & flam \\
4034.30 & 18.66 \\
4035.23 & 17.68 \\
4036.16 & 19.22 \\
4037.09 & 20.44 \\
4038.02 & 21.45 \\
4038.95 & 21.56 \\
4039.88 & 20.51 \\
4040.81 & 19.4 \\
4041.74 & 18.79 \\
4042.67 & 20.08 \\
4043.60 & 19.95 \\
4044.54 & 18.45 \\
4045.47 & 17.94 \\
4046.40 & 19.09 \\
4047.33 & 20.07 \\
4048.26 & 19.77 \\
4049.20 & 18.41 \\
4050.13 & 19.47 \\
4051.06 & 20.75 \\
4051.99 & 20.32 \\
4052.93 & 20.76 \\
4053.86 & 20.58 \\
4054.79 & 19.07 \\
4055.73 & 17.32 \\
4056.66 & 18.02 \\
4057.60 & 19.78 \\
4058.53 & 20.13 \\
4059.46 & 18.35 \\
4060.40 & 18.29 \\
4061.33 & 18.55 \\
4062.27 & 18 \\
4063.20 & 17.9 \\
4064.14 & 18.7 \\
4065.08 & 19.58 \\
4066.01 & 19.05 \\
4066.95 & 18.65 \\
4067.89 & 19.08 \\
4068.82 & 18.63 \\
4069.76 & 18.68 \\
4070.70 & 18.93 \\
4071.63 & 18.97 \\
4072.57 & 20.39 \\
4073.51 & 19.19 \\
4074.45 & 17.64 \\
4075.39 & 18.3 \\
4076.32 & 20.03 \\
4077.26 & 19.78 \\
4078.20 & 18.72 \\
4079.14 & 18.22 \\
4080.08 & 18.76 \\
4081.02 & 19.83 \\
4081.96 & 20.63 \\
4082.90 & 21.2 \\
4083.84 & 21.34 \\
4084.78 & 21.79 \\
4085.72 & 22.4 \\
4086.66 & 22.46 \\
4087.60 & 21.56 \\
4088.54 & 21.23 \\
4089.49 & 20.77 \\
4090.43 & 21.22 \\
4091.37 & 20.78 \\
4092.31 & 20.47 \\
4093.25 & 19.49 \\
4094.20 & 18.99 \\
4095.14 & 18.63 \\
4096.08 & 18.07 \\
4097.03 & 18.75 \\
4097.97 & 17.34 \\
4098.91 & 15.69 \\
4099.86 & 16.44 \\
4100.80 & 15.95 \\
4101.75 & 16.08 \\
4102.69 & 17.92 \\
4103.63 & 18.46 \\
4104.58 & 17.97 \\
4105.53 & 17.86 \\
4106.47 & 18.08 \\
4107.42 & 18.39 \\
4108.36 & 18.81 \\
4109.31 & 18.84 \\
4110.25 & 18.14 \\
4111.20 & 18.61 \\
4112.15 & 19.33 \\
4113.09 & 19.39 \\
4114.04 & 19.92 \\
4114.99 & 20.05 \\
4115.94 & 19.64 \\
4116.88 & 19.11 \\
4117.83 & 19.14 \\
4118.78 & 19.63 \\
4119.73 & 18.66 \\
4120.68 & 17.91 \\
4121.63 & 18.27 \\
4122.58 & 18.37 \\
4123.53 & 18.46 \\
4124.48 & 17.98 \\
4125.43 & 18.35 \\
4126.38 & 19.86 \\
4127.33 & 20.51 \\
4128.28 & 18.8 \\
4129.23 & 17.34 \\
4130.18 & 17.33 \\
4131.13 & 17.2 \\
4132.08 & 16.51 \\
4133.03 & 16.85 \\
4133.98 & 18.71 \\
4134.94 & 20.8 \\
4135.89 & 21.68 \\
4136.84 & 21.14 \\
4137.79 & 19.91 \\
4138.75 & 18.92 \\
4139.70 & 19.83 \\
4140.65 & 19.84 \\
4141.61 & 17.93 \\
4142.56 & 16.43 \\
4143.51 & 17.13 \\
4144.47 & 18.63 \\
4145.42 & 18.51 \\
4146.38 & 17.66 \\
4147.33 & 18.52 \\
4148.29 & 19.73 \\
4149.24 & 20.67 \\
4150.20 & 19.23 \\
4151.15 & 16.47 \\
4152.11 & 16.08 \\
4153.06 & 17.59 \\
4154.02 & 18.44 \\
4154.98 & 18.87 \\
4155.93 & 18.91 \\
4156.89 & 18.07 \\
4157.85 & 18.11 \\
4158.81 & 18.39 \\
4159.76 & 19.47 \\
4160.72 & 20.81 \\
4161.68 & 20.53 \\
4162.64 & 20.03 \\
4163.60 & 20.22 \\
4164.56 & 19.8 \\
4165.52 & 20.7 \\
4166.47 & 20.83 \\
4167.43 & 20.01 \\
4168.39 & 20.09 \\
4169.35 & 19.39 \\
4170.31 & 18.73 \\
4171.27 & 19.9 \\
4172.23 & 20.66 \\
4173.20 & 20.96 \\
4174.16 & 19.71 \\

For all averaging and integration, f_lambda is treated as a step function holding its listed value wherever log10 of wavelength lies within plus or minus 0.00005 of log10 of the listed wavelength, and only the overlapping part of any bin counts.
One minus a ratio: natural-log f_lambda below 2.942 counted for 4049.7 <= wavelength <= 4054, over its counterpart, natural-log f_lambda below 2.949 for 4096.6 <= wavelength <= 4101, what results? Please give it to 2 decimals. 1.00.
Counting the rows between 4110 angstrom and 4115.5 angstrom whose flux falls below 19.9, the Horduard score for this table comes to 4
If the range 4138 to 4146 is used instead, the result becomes 8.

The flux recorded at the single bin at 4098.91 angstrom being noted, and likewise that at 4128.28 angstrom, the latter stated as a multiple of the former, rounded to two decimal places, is 1.20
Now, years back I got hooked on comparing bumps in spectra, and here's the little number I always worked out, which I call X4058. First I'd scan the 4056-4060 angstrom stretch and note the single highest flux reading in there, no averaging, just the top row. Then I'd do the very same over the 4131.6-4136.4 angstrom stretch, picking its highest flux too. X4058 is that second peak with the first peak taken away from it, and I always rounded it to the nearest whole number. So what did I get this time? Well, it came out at 2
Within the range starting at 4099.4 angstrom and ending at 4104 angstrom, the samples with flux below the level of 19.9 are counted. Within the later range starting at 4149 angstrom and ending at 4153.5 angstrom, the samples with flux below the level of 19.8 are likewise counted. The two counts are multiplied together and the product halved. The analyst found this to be 10.0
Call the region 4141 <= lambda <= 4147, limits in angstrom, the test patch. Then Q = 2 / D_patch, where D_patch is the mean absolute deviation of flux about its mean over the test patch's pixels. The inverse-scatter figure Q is 3.1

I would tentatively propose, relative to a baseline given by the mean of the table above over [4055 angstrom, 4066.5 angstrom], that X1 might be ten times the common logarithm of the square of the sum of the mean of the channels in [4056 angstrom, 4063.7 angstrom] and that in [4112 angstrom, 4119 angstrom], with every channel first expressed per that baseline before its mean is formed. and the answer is 6.22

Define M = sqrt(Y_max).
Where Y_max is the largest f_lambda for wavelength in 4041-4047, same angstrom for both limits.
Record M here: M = 4.48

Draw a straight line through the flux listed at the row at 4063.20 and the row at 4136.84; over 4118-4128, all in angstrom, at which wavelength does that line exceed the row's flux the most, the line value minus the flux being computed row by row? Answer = 4124.48 angstrom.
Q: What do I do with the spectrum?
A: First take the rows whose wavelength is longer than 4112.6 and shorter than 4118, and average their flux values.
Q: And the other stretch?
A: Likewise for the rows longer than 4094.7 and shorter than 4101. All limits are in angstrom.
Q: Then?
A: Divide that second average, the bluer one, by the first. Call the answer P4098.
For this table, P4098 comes 0.88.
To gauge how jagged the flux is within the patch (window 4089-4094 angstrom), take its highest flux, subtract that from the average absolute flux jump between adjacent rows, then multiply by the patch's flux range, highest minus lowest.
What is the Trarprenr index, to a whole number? -36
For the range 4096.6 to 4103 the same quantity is -54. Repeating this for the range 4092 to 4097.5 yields -48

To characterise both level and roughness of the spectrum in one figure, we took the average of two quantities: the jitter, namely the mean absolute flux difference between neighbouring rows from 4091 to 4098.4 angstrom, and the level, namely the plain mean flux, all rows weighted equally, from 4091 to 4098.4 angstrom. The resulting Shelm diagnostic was 9.9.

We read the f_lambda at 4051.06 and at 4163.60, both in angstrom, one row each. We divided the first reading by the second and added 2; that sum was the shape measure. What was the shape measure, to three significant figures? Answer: 3.03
